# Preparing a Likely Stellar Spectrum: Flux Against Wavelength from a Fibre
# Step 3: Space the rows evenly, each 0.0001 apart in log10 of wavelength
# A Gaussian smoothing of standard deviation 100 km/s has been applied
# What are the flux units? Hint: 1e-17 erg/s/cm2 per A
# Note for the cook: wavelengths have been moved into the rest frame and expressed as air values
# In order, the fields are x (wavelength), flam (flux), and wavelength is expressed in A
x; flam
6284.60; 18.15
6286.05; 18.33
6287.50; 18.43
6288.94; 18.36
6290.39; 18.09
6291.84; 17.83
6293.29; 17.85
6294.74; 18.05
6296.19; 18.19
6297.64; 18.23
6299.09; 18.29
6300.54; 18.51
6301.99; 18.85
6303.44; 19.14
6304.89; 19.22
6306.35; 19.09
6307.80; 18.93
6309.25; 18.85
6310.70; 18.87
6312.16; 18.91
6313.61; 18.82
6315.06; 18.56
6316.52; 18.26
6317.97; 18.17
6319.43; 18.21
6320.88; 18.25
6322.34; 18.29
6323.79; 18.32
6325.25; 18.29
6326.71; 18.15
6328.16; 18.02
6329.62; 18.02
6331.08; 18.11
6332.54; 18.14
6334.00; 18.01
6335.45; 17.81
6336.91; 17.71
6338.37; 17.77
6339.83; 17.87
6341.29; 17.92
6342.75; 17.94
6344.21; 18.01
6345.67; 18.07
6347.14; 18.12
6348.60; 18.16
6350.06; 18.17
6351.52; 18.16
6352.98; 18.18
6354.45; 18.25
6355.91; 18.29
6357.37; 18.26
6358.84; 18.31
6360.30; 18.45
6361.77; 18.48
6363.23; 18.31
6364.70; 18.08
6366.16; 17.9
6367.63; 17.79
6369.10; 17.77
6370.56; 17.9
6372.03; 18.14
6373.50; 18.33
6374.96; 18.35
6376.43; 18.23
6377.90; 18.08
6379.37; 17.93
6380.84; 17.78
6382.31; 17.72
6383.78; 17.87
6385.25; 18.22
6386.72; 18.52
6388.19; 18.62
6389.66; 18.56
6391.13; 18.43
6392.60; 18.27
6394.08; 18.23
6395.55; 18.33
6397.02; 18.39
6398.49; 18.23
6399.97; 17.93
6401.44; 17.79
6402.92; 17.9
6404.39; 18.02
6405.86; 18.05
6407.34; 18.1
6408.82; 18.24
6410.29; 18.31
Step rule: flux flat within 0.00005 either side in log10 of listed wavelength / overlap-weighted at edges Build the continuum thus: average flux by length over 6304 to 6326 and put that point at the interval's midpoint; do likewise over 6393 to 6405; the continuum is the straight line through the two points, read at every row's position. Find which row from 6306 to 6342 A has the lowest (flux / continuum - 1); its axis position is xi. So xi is 6336.91 A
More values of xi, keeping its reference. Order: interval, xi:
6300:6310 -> 6300.54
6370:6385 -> 6382.31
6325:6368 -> 6336.91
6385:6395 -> 6385.25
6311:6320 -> 6317.97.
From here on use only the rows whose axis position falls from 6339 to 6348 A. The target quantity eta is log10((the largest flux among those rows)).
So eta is 1.26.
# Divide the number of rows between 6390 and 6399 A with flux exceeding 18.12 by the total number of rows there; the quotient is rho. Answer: 1.00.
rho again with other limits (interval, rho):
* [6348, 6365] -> 0.92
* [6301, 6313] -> 1.00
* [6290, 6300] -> 0.43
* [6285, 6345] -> 0.63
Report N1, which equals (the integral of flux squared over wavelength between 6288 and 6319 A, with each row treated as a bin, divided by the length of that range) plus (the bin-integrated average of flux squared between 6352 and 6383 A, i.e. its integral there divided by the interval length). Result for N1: 671.7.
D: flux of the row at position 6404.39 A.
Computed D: 18.02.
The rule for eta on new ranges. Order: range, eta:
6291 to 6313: 1.28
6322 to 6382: 1.27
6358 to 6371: 1.27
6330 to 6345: 1.26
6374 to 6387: 1.27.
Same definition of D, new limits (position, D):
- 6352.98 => 18.18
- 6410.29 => 18.31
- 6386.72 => 18.52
